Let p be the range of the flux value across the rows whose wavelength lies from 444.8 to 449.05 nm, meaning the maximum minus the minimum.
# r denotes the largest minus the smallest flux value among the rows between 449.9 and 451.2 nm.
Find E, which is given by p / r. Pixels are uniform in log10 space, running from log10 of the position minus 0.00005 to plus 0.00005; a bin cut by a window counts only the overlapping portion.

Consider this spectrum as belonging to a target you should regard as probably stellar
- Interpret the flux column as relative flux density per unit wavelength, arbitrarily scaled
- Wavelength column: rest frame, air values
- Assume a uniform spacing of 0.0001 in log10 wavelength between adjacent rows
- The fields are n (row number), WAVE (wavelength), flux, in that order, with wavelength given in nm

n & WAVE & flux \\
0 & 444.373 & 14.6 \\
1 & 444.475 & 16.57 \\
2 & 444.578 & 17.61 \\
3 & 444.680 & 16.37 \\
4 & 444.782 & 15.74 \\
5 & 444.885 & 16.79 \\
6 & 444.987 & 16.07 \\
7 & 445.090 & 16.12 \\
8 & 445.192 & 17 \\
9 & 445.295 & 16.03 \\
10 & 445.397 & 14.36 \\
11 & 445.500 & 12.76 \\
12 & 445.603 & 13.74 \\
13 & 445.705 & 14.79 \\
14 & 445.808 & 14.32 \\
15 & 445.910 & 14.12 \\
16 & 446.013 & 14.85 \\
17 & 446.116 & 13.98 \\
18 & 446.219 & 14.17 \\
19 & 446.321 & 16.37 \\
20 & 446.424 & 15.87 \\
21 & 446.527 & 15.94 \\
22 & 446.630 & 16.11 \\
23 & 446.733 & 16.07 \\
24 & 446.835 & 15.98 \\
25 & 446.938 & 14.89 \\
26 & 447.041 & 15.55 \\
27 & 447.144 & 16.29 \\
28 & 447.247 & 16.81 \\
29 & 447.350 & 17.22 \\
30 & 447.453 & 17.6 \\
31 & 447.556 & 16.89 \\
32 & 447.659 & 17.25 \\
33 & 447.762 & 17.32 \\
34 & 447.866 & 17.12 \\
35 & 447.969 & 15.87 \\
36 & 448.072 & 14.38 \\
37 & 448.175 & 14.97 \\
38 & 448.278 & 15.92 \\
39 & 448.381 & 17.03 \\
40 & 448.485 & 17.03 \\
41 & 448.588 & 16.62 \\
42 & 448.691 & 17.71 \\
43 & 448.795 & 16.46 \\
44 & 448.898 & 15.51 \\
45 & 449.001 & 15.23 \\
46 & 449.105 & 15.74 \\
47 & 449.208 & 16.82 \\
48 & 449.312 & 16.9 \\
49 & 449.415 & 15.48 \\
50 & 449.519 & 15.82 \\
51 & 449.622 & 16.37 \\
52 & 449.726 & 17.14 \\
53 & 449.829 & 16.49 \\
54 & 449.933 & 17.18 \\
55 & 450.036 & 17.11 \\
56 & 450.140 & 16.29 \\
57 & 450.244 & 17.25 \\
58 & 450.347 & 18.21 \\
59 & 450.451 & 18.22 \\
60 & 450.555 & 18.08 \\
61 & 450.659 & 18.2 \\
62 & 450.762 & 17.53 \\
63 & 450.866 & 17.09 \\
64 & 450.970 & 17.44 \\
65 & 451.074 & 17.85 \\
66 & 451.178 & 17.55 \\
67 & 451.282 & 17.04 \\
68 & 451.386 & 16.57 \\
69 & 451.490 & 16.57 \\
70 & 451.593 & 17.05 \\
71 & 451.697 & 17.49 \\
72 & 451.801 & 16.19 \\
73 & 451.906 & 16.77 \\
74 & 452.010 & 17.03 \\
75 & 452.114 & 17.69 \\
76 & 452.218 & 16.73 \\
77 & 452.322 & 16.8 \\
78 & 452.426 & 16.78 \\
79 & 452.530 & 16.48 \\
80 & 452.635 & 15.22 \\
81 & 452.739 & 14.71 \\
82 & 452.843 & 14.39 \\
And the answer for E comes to 2.6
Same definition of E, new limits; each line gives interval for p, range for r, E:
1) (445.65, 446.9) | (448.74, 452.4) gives 0.8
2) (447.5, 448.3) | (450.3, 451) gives 2.6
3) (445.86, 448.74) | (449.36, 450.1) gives 2.2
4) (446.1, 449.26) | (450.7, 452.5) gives 2.2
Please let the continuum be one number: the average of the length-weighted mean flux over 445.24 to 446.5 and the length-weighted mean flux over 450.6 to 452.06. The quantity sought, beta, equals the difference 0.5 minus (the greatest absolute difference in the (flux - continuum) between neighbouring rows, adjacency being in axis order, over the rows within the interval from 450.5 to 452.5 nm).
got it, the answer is -0.8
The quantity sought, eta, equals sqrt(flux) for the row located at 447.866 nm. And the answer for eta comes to 4.14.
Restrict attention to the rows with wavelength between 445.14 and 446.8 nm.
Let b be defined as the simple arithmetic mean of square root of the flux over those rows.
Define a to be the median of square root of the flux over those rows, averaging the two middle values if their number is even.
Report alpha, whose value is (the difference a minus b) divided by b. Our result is -0.0063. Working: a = 3.85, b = 3.874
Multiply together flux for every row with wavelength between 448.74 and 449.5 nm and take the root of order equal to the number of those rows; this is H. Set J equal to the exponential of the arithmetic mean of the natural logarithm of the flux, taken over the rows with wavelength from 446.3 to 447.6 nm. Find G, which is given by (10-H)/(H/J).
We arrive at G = -6.1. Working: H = 16.0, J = 16.3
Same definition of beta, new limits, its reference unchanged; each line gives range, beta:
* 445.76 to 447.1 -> -1.7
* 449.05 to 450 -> -0.9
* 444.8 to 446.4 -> -1.7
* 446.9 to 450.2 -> -1.0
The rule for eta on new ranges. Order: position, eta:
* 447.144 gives 4.04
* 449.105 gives 3.97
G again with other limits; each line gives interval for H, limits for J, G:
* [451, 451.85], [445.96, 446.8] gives -6.4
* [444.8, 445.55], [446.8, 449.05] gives -5.8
